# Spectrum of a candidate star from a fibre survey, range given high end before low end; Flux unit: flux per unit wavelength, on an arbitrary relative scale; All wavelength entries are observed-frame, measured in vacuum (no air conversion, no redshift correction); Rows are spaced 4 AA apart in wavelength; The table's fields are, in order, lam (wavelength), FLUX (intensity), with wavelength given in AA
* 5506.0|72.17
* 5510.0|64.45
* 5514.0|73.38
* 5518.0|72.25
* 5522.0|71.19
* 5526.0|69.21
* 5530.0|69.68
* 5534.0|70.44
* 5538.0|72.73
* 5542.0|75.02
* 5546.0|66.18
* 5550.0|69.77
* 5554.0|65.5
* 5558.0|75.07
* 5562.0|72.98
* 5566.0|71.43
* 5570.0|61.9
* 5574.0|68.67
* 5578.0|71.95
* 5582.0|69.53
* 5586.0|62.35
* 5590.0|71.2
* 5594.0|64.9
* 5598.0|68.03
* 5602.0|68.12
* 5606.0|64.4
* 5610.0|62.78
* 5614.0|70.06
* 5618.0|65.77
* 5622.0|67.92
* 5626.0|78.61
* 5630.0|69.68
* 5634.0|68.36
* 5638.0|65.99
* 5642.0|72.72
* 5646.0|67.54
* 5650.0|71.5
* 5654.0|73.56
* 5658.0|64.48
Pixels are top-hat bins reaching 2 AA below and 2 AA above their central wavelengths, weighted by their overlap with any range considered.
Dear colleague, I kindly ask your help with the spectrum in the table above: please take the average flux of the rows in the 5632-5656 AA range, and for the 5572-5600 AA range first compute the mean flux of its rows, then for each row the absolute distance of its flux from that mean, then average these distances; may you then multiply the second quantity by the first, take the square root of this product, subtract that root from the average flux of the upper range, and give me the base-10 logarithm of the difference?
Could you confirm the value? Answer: 1.752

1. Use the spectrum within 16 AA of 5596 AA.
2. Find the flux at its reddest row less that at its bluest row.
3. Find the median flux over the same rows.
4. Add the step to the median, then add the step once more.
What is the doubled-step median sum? 53.0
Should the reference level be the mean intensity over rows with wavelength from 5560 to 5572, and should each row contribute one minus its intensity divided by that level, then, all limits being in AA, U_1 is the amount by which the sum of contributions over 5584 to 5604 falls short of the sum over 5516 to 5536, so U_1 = -0.26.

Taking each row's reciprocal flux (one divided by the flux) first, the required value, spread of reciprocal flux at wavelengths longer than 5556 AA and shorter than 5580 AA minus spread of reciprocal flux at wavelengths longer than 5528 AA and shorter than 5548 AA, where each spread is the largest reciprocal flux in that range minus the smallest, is 0.0011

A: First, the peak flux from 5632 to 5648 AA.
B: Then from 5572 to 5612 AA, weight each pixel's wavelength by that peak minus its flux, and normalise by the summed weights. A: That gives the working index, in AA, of 5595.7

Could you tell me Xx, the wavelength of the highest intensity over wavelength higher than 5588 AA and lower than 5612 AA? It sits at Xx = 5590.0 AA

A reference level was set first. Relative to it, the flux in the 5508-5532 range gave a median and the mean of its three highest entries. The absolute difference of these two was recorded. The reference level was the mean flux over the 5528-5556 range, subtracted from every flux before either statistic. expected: 1.8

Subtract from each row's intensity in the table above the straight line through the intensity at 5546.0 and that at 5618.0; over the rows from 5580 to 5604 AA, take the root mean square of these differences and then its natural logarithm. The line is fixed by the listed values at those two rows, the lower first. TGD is 1.2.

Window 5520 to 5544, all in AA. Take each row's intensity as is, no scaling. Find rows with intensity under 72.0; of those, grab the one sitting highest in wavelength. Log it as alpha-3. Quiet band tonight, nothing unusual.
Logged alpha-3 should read 5534.0 AA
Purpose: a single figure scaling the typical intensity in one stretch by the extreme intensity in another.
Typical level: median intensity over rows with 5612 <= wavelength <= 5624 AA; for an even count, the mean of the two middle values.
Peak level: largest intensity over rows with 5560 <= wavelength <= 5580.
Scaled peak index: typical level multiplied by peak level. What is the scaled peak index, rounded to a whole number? 4957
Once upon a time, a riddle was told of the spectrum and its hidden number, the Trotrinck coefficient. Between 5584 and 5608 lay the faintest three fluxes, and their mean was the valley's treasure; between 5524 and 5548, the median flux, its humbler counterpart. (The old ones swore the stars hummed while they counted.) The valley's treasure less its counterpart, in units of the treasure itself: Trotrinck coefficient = -0.097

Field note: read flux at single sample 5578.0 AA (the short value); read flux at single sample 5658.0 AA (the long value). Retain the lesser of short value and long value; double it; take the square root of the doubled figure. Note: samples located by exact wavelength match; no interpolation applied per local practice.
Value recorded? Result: 11.4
